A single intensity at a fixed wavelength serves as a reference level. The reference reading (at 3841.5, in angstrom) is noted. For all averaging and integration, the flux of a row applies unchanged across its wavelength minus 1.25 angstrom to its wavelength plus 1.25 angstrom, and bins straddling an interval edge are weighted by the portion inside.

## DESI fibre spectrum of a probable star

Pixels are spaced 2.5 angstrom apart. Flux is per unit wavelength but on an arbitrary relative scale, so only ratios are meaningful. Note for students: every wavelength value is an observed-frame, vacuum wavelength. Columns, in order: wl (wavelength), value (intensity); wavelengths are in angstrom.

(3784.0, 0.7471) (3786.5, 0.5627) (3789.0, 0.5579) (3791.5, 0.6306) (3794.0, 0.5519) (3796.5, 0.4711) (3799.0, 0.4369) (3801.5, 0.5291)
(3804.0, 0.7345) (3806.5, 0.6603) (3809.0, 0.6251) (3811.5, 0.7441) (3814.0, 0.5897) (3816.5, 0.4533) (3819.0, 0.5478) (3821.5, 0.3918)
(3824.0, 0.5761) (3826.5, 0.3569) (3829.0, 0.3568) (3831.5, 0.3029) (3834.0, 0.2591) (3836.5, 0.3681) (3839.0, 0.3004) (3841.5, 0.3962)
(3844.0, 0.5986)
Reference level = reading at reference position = 0.3962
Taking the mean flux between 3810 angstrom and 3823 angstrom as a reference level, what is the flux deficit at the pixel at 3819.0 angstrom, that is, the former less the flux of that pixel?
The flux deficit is 0.0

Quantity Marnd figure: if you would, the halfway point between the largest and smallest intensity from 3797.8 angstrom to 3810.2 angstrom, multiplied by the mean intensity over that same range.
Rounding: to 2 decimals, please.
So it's 0.35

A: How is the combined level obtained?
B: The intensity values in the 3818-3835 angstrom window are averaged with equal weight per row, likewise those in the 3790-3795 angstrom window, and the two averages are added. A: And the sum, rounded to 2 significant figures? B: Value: 0.99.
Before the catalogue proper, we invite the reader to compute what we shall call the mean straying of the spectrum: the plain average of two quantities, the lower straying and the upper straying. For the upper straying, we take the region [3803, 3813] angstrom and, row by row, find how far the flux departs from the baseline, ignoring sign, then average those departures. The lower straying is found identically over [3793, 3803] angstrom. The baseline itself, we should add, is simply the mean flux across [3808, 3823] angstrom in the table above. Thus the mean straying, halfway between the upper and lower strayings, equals 0.097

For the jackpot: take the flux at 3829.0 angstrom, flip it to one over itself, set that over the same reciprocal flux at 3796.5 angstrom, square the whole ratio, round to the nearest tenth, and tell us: 1.7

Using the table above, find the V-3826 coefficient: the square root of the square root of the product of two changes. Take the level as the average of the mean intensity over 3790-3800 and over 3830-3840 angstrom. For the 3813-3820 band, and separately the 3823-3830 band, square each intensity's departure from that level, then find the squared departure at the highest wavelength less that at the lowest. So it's 0.13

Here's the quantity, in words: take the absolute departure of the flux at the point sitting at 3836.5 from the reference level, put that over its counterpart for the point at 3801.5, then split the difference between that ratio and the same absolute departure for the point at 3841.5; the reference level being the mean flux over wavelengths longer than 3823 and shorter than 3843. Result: 0.0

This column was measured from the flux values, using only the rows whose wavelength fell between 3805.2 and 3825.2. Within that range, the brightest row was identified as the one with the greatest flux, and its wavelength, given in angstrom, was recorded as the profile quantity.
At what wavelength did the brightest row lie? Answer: 3811.5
